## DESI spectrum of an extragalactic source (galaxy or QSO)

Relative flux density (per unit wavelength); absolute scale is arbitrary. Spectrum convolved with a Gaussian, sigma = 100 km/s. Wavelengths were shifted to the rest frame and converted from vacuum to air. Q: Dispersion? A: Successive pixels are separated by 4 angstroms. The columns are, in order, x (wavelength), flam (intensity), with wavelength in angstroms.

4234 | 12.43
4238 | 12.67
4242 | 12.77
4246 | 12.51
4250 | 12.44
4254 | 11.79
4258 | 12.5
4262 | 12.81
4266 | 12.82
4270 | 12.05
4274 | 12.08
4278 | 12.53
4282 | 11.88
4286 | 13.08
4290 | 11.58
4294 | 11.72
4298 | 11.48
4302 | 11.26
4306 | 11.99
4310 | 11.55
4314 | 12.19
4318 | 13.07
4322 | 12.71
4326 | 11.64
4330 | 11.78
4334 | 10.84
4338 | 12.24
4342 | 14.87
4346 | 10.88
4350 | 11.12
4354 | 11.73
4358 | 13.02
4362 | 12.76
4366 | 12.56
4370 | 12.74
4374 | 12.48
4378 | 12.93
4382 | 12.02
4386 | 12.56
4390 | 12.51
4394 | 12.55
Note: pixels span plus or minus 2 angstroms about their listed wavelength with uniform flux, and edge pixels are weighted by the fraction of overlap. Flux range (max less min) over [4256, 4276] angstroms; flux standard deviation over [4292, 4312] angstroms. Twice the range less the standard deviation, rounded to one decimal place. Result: 1.3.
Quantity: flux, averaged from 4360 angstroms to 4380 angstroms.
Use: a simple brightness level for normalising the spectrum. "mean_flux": 12.7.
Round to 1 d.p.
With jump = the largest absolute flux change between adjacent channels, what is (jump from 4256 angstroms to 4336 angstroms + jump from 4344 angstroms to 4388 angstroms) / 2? 1.4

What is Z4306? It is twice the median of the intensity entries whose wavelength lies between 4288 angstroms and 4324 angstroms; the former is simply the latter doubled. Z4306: 23.44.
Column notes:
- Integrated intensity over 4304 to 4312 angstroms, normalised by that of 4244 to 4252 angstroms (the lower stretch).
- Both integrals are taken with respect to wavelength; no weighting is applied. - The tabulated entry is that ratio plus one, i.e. 1.9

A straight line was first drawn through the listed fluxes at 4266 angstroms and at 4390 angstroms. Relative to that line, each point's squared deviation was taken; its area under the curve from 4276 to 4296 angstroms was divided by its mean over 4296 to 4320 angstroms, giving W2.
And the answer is 14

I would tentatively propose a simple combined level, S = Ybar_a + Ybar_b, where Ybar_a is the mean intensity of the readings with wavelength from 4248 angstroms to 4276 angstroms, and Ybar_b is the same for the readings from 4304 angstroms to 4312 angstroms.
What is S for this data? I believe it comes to 24.1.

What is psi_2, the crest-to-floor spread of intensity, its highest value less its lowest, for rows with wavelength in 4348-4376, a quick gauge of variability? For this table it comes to 1.9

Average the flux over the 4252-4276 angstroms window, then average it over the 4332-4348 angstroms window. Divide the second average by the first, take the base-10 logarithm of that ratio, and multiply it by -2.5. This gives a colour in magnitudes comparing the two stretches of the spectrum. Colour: 0.012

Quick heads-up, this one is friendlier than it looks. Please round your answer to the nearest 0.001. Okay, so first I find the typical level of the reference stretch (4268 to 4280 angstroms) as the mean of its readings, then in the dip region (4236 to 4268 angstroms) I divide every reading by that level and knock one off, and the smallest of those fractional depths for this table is -0.035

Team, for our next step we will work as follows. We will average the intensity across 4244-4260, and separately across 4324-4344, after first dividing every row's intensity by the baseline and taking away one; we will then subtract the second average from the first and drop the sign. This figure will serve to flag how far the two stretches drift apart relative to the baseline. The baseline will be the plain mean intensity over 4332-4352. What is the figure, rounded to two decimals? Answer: 0.00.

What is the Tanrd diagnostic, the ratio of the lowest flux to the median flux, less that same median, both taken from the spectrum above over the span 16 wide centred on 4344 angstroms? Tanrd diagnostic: -10.7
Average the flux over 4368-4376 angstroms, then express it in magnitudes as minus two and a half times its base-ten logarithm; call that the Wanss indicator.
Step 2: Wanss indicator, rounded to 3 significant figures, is -2.75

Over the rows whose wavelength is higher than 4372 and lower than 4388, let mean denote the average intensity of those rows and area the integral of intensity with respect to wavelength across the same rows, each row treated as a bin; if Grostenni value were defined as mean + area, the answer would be 212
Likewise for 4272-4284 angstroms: 158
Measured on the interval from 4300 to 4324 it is 303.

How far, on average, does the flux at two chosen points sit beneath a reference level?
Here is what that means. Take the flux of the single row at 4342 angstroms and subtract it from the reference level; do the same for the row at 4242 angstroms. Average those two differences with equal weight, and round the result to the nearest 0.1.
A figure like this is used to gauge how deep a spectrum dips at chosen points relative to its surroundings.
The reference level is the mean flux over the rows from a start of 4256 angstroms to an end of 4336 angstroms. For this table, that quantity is -1.7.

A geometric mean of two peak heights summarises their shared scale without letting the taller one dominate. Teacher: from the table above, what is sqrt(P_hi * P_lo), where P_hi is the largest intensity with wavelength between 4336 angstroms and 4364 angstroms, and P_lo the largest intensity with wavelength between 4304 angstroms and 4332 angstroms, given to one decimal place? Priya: 13.9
